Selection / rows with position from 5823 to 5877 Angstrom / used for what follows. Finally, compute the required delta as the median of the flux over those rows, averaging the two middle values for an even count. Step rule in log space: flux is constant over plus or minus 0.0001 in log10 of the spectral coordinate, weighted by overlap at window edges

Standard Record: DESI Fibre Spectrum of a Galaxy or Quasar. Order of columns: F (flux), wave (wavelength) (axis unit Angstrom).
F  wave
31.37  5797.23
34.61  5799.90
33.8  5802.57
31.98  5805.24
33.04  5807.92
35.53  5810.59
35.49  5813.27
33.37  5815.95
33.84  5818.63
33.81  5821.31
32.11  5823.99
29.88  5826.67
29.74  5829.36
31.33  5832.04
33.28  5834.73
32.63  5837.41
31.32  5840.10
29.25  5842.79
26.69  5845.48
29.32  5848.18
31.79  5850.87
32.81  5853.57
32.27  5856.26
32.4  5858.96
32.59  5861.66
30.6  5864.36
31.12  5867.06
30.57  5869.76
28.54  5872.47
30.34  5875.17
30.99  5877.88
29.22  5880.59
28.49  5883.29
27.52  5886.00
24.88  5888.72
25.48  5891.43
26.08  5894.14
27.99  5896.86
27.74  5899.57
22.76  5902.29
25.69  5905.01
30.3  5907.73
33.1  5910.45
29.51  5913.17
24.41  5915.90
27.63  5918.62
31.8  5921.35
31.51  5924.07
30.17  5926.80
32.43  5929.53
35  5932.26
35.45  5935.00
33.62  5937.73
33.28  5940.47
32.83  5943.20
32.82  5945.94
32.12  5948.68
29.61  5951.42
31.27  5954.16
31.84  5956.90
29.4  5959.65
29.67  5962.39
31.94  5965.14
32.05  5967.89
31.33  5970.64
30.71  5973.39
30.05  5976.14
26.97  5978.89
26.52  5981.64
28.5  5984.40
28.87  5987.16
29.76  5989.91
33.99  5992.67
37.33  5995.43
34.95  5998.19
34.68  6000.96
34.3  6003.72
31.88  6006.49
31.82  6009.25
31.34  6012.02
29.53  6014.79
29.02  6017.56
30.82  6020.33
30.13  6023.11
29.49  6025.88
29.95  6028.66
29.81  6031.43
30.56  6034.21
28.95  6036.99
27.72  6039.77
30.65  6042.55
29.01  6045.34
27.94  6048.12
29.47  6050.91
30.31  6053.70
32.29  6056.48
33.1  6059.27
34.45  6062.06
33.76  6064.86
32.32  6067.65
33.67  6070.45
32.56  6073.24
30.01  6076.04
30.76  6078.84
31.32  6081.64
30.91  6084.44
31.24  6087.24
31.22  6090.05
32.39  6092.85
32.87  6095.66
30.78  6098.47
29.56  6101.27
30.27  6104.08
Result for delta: 31.2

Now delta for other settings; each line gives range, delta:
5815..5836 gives 32.7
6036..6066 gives 30.3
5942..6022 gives 31.3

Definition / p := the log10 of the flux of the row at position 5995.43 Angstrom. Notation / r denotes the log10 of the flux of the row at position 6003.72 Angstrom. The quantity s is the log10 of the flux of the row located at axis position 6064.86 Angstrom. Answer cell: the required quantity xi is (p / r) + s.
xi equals 2.55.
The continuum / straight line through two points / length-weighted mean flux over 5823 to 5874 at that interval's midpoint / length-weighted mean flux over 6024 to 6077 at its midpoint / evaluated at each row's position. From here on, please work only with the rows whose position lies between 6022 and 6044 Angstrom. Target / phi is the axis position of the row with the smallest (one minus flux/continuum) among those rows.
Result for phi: 6042.55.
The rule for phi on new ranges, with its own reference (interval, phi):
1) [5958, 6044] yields 5995.43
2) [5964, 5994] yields 5992.67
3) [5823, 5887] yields 5834.73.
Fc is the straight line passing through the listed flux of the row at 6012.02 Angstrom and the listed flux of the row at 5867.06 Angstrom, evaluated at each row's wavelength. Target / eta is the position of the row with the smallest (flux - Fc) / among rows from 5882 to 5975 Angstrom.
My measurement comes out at 5902.29 Angstrom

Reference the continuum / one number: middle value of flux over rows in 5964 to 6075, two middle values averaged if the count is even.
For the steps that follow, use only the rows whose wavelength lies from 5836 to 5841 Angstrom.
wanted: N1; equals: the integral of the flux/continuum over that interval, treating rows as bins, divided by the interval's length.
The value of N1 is 1.05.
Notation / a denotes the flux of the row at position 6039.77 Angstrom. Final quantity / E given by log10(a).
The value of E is 1.44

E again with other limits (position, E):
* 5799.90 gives 1.54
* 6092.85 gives 1.51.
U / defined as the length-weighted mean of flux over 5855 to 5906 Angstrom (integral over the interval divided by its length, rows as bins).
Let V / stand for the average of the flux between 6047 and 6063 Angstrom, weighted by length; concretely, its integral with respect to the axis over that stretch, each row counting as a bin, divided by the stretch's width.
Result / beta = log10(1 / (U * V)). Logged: -2.95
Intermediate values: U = 28.7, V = 31.2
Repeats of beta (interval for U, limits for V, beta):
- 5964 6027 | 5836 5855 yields -2.98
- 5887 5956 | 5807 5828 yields -3.00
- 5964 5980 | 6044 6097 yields -2.98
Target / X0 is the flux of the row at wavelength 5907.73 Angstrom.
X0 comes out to 30.3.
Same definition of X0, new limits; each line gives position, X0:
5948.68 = 32.12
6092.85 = 32.39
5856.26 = 32.27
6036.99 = 28.95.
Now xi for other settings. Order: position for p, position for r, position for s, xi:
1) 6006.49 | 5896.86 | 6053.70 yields 2.52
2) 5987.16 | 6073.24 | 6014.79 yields 2.44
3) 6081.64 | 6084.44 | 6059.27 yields 2.52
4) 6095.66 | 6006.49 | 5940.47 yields 2.53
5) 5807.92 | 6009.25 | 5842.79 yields 2.48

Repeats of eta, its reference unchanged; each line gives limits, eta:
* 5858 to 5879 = 5872.47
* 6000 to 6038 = 6036.99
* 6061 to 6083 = 6076.04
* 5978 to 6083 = 5981.64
